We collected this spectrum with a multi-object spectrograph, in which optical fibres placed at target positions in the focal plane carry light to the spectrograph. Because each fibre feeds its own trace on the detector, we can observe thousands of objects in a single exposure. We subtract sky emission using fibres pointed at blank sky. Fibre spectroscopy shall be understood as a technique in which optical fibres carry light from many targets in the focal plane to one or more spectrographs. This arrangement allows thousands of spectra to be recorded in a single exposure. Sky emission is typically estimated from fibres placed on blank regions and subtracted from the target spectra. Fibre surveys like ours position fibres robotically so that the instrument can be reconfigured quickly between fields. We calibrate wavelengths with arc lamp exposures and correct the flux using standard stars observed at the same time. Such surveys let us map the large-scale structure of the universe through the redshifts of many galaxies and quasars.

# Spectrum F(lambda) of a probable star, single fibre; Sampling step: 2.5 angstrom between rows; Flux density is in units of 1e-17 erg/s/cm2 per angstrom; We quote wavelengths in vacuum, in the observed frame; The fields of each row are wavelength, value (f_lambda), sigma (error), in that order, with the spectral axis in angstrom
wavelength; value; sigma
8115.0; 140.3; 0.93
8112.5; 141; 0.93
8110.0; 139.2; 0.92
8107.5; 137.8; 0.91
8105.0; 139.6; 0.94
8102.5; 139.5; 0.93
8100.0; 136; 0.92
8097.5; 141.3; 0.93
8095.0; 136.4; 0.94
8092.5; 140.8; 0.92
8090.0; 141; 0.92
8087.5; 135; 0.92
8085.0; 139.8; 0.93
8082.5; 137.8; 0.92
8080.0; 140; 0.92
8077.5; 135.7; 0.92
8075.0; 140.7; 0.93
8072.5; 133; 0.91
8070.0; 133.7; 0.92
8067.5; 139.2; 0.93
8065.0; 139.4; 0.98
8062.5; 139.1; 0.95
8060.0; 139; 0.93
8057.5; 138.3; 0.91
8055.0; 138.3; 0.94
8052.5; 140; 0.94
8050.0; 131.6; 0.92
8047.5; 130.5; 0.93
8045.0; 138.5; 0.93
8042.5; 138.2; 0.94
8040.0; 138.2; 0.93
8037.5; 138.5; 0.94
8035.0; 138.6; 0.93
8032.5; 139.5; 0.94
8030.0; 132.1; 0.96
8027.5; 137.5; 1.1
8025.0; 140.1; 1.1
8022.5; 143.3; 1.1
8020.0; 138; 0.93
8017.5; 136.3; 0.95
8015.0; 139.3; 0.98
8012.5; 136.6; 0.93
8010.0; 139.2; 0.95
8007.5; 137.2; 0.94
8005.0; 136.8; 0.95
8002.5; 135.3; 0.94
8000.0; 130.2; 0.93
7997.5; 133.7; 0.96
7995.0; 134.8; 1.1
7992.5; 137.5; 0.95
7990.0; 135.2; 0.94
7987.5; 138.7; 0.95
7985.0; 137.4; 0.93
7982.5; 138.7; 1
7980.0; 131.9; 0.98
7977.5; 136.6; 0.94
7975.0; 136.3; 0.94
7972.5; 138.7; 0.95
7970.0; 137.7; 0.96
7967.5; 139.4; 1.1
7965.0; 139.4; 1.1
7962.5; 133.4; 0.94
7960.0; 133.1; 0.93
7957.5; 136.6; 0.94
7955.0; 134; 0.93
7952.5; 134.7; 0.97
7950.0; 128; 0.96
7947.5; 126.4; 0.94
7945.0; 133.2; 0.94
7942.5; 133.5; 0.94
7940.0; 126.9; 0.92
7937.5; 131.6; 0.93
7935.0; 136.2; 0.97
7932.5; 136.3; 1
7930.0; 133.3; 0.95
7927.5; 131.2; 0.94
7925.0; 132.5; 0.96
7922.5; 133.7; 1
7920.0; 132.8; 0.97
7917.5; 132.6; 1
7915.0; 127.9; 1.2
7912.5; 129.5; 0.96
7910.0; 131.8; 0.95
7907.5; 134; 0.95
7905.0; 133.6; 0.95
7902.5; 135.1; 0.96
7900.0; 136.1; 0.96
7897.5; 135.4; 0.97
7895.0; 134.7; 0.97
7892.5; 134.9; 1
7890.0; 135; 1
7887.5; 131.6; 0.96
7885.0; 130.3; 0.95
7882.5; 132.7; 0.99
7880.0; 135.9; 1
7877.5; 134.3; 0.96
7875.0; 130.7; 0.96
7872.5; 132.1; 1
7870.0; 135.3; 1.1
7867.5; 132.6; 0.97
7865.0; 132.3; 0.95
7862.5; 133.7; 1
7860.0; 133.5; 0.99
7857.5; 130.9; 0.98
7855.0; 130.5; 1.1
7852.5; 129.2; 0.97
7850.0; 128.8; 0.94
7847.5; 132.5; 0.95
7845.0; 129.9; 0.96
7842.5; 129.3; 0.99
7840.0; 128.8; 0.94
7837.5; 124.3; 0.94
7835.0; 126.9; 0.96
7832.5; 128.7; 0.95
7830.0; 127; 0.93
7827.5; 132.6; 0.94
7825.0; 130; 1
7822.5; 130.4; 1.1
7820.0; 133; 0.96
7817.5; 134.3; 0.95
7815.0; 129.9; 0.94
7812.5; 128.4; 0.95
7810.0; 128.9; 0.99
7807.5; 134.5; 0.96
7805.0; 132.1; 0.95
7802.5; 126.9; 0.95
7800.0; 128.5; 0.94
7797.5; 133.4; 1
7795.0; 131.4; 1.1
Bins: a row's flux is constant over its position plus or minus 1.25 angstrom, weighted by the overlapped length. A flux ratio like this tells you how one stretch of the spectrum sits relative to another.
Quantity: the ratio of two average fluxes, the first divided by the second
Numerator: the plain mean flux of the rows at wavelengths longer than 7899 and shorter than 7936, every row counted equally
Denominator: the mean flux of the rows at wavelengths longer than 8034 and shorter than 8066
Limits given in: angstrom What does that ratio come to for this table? 0.968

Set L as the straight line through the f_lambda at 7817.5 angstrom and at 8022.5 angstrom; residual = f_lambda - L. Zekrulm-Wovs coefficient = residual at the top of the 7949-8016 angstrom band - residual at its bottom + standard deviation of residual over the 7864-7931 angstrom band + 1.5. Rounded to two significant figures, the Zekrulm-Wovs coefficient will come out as 12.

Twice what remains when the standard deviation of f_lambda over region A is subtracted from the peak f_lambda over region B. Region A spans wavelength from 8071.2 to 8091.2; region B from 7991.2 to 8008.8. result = 269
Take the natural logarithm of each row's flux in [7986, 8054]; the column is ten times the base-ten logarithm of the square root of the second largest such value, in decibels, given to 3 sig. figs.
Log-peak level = 3.47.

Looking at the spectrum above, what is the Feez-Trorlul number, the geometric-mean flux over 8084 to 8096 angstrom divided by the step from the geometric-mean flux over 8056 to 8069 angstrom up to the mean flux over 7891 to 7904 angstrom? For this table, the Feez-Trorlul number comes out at -37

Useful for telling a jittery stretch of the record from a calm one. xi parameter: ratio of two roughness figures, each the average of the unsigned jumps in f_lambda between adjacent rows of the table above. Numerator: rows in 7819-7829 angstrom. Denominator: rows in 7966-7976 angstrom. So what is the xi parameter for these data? 1.1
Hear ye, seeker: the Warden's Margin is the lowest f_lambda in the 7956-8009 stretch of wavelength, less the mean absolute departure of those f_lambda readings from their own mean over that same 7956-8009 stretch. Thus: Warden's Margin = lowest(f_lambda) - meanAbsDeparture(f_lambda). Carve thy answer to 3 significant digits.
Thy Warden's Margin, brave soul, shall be 128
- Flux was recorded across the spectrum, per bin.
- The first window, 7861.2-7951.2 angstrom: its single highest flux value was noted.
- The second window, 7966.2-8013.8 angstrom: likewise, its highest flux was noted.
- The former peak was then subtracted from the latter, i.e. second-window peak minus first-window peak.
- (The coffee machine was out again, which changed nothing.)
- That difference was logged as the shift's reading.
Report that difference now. 3.1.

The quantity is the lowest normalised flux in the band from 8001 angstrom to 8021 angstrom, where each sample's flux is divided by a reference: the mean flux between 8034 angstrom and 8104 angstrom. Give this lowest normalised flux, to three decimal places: 0.982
